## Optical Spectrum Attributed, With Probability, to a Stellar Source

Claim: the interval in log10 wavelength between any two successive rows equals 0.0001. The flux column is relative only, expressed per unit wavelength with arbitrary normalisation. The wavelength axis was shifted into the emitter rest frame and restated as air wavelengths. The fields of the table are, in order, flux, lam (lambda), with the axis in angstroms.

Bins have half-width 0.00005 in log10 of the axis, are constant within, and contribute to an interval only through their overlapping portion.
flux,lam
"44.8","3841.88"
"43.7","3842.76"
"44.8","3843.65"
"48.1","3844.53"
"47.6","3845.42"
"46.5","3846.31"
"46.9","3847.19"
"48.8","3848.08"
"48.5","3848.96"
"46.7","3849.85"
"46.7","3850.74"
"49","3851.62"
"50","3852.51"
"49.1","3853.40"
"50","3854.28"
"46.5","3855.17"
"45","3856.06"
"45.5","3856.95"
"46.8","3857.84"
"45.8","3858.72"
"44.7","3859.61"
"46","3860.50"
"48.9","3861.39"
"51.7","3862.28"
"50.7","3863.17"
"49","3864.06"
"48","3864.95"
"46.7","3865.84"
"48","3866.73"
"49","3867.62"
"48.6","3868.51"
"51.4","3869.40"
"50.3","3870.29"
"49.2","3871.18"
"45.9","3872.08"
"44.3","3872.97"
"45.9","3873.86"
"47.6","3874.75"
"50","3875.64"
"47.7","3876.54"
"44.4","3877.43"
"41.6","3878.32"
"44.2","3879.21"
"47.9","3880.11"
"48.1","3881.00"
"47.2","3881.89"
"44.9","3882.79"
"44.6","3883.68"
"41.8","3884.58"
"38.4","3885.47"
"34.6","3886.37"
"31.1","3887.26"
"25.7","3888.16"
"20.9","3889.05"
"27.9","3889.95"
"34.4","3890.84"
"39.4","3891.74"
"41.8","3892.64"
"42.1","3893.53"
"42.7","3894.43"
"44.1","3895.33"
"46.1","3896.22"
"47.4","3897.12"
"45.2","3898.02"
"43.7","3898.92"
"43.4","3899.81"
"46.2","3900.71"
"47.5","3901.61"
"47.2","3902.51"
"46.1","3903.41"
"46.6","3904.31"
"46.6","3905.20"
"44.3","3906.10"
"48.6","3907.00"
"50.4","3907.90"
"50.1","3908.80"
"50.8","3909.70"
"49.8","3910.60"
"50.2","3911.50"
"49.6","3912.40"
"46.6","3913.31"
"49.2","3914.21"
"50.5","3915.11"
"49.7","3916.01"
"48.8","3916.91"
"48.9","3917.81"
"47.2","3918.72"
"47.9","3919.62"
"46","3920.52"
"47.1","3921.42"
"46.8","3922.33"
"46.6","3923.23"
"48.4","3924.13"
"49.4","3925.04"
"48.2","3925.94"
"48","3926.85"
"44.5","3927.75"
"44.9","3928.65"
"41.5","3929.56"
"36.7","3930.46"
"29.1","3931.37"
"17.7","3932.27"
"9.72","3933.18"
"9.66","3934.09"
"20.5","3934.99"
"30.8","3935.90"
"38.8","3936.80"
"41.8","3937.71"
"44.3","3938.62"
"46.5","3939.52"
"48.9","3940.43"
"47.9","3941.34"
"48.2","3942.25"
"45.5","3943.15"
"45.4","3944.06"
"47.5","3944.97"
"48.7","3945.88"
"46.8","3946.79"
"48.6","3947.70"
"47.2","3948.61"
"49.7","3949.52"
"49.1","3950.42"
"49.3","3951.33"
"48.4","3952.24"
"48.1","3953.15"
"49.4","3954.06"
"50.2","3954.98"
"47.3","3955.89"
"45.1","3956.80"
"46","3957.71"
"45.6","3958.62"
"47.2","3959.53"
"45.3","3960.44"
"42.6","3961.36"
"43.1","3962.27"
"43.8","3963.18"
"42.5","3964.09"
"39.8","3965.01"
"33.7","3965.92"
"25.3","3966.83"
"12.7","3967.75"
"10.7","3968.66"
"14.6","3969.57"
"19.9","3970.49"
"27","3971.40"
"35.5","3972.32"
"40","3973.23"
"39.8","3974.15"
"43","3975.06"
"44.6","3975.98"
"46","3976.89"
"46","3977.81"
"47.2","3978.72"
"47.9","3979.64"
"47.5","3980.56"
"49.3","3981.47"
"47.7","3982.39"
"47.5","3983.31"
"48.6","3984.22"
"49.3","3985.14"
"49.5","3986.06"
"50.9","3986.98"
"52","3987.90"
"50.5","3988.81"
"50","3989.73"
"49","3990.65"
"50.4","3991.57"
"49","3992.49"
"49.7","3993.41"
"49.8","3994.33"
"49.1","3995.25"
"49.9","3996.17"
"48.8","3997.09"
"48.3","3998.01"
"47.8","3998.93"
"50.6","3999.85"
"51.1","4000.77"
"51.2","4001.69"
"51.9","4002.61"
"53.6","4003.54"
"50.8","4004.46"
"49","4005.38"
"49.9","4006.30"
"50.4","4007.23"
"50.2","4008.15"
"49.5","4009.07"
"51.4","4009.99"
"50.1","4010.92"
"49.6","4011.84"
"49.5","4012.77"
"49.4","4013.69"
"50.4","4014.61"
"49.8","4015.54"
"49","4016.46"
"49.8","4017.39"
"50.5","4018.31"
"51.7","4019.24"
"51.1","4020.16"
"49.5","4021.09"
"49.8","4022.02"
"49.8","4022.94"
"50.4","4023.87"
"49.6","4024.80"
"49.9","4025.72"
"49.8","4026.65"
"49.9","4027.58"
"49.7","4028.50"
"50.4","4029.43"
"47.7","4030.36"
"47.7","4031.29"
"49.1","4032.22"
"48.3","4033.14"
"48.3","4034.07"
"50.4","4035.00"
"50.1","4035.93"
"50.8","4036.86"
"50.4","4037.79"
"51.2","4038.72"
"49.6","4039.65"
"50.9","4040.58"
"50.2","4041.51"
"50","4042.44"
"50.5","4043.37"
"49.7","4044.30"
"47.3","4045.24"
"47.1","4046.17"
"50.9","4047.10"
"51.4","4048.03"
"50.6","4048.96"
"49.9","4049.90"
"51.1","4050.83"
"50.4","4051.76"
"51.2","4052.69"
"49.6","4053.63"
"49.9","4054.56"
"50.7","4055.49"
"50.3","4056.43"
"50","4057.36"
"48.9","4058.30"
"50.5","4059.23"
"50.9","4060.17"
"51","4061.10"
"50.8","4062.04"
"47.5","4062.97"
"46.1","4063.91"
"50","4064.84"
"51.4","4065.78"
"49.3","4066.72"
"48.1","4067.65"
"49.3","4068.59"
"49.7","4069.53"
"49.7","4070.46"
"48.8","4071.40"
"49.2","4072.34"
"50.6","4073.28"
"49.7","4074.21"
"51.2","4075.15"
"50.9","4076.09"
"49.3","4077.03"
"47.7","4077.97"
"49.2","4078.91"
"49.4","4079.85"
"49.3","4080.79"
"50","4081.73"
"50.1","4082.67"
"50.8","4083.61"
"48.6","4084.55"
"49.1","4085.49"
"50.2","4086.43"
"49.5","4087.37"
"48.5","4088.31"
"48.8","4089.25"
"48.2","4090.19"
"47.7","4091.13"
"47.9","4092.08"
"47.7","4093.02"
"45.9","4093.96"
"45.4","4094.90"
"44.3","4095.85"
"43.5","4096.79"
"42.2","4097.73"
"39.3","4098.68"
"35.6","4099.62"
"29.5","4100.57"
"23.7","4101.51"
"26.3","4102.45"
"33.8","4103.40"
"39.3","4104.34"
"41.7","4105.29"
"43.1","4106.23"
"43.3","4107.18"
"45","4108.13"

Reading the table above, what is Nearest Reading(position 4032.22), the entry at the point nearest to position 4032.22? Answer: 49.1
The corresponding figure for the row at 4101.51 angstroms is 23.7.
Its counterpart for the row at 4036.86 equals 50.8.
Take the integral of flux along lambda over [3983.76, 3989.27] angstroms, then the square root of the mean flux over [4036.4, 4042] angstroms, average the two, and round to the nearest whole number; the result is 142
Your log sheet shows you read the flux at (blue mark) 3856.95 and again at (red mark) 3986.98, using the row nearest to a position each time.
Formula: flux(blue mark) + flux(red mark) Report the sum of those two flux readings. 96.4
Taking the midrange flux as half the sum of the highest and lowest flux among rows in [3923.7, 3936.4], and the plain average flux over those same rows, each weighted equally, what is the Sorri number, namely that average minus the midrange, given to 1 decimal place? 4.7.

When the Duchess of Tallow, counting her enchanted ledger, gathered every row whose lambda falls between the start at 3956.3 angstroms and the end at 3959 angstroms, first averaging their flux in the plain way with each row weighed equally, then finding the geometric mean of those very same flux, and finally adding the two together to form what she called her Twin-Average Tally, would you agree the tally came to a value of 91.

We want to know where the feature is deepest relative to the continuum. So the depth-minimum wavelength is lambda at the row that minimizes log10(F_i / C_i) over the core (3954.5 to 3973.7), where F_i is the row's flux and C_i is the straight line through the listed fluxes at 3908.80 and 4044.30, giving 3968.66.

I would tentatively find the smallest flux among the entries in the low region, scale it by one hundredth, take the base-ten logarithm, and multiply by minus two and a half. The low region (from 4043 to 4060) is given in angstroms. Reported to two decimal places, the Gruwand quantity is 0.82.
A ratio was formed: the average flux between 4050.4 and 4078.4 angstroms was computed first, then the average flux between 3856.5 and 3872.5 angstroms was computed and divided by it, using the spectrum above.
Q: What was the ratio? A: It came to 0.97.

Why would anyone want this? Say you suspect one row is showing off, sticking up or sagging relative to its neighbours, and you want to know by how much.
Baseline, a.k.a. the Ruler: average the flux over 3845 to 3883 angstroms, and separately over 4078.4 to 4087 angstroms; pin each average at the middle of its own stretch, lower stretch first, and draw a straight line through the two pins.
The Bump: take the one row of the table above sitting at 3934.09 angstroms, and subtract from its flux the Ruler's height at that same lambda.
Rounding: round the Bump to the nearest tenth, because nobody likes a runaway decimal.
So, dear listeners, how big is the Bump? -38.5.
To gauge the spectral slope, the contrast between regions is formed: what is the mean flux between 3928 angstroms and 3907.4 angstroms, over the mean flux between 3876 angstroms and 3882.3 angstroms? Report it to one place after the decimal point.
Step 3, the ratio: 1.1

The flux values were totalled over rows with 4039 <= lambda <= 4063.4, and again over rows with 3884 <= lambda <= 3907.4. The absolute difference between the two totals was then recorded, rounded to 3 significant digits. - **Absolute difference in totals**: 237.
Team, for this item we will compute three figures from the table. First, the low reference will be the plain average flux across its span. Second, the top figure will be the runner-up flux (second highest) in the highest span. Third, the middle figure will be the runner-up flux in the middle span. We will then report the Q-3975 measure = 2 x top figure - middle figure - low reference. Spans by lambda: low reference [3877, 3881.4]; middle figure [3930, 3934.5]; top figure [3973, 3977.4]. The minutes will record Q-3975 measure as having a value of 15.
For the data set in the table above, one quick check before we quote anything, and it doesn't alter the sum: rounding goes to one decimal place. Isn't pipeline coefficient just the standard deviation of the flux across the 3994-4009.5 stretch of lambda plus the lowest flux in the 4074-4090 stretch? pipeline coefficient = 49.1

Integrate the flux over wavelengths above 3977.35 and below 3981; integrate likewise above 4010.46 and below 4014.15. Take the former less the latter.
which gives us -11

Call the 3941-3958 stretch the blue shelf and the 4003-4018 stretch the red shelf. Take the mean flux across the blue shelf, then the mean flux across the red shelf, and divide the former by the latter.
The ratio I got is 0.95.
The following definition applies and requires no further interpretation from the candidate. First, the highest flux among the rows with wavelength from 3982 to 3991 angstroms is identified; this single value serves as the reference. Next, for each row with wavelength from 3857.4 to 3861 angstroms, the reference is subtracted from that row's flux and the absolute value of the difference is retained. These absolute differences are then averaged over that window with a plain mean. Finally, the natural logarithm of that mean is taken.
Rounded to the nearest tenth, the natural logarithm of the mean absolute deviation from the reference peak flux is 1.8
